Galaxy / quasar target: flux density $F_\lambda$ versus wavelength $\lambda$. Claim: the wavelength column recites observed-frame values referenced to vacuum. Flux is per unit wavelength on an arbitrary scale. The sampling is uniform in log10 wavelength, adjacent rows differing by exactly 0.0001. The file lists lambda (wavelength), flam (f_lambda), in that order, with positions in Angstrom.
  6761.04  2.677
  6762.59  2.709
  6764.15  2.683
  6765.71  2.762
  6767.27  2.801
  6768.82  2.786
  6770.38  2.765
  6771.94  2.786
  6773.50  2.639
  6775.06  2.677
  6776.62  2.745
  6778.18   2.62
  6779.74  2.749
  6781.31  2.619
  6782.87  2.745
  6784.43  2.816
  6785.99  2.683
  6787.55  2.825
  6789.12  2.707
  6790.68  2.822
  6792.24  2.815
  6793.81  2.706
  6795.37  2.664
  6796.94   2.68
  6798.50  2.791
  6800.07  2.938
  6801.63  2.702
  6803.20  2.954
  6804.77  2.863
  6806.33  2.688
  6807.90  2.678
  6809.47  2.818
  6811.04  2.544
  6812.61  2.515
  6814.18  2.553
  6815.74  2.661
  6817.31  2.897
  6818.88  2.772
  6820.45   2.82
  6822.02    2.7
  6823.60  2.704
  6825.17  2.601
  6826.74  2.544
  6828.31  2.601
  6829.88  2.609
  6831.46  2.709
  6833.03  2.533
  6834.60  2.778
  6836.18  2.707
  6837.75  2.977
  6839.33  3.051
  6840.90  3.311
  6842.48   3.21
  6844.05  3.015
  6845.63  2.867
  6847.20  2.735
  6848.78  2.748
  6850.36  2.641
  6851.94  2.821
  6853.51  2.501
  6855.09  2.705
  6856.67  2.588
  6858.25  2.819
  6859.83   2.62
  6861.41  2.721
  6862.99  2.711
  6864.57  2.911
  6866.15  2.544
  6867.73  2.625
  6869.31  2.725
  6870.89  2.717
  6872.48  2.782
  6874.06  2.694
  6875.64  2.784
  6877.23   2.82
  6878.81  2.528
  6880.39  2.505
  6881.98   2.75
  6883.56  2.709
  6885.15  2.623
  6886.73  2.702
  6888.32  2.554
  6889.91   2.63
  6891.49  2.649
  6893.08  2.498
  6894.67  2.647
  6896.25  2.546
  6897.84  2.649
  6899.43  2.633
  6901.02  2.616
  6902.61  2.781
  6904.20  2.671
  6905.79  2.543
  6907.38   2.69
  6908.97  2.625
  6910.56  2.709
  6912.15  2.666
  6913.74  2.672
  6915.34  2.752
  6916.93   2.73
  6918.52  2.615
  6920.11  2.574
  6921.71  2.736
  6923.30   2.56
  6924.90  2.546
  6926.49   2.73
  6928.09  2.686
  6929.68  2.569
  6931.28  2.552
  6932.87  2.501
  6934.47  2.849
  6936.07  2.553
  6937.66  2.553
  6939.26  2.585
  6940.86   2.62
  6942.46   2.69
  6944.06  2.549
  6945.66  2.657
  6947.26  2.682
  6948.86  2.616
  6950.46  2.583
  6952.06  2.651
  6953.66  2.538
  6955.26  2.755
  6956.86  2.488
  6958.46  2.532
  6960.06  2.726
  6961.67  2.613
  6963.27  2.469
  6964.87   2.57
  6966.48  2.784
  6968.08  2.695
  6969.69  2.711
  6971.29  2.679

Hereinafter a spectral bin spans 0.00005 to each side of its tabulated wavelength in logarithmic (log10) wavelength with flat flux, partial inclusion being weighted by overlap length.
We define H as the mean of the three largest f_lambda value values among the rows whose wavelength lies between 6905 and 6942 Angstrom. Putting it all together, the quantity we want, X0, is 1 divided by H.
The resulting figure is 0.360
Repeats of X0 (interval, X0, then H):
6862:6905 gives 0.352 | 2.84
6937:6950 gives 0.374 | 2.68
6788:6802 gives 0.350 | 2.86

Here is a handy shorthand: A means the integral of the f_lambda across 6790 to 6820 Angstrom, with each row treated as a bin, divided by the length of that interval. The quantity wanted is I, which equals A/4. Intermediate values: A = 2.74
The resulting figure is 0.685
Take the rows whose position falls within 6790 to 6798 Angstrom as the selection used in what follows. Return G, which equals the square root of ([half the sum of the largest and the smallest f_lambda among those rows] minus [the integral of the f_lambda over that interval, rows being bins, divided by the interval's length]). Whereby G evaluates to 0.063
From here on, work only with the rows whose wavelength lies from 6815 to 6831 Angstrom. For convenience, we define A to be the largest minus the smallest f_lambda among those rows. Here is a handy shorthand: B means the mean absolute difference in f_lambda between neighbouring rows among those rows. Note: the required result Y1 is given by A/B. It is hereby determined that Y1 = 4.2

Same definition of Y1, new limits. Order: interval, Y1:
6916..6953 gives 3.6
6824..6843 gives 6.0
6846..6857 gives 2.0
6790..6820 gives 3.7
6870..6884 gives 2.9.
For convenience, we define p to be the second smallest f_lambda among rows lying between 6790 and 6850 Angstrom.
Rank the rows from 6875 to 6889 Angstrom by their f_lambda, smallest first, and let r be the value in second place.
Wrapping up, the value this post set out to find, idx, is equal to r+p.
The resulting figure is 5.06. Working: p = 2.533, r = 2.528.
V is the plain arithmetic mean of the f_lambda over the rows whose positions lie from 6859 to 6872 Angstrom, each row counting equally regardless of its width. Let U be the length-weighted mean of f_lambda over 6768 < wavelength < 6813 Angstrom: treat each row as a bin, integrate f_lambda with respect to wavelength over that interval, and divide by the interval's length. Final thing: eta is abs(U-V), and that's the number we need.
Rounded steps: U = 2.74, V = 2.70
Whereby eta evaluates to 0.041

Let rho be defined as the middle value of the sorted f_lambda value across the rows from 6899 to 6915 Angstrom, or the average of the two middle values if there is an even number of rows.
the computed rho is 2.67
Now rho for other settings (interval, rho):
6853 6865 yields 2.71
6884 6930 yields 2.65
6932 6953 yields 2.62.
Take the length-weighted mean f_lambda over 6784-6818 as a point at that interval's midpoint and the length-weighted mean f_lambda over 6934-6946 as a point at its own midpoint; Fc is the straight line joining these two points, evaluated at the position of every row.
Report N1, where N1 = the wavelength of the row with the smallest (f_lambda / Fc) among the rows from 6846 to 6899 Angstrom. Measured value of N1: 6853.51 Angstrom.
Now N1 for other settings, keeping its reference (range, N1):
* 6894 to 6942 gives 6932.87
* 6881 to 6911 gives 6893.08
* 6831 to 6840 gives 6833.03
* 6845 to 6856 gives 6853.51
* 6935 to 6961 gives 6956.86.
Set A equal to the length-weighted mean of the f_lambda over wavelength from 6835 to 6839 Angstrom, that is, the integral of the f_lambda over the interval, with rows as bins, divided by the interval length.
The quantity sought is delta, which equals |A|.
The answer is 2.85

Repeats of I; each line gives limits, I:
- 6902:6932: 0.663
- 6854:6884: 0.674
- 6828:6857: 0.700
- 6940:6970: 0.656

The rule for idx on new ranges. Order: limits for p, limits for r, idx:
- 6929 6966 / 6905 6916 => 5.11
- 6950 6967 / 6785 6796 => 5.17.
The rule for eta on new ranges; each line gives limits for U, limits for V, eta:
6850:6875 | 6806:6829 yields 0.024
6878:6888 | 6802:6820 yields 0.088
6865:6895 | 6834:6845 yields 0.347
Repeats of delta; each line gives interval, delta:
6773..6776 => 2.66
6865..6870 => 2.65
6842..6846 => 3.04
